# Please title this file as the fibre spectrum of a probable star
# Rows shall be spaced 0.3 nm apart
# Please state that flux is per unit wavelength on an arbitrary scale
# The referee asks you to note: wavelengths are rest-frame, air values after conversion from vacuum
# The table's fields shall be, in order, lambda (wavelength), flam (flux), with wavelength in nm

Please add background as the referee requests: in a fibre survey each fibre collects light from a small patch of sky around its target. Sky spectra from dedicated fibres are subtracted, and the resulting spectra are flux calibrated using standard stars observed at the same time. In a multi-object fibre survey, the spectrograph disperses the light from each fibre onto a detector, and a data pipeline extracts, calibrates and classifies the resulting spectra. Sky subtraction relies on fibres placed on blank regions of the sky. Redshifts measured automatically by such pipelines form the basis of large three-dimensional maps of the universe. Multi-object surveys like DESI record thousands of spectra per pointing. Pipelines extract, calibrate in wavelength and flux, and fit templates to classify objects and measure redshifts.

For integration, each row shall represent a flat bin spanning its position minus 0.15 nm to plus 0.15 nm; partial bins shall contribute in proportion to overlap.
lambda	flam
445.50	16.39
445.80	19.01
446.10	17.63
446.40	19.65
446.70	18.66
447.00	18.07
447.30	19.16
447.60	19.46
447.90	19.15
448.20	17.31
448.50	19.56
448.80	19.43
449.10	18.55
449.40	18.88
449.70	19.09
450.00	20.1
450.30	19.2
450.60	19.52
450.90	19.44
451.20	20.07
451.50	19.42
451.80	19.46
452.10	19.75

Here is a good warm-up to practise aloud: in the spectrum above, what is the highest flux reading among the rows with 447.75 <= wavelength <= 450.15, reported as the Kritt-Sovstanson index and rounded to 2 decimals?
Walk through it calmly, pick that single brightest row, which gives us 20.10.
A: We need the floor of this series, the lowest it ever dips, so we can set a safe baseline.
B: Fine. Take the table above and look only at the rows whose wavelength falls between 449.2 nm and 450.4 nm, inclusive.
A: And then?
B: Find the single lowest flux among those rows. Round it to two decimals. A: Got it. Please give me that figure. 18.88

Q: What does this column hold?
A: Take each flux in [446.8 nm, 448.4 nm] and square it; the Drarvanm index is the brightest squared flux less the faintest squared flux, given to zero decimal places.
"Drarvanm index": 79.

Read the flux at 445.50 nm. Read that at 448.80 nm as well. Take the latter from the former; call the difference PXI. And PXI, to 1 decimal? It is -3.0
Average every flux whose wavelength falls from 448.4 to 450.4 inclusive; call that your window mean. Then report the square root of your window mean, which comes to 4.39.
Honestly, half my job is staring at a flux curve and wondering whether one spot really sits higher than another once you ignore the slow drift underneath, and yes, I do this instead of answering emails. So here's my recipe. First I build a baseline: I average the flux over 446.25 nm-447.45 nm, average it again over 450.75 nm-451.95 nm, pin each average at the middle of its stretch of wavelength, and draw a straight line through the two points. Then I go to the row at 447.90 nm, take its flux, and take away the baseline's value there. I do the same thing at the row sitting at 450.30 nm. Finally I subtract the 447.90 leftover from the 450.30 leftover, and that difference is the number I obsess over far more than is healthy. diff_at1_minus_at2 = -0.3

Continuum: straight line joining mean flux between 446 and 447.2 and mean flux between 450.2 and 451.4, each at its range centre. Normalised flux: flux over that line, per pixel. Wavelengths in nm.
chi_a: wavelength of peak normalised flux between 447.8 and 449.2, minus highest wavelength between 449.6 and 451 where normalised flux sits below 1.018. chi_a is -2.40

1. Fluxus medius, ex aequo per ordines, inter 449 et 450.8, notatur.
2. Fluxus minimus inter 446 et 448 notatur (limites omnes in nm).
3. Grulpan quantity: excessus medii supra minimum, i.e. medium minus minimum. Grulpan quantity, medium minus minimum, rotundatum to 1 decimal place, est 1.6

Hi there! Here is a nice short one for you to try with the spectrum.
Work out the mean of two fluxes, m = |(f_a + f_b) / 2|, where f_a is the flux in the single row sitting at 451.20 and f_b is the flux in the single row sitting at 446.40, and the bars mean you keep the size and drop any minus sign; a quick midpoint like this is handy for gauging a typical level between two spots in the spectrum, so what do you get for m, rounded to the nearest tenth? 19.9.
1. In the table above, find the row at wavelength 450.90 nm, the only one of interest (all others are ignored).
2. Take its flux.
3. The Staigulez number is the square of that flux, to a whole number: 378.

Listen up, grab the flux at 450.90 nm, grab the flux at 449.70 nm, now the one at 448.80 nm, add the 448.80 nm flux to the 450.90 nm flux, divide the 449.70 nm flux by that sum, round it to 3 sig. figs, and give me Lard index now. 0.491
